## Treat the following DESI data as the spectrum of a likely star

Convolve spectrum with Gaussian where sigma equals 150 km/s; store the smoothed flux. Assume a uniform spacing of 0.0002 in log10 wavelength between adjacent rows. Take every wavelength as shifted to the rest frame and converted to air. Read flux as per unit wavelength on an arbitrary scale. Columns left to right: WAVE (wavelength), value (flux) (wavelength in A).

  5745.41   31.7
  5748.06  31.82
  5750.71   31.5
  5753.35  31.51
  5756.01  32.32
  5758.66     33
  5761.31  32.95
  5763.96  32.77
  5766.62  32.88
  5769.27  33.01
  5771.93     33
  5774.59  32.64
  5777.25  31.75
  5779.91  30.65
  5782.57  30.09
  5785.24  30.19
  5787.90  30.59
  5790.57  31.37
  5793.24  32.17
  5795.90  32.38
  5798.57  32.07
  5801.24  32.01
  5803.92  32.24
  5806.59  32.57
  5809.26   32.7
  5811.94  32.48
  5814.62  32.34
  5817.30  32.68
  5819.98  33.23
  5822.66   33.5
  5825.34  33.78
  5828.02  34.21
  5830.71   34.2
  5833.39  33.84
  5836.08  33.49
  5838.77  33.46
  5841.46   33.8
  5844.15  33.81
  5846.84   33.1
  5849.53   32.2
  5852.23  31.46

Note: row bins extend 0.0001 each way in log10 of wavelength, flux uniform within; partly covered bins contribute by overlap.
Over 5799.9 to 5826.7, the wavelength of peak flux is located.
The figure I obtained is 5825.34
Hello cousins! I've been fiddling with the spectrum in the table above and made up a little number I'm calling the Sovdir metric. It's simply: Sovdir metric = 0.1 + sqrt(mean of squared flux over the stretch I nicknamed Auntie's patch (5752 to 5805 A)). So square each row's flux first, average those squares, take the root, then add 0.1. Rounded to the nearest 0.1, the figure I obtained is 32.1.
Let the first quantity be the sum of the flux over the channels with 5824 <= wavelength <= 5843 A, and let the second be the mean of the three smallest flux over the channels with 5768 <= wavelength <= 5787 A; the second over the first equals 0.128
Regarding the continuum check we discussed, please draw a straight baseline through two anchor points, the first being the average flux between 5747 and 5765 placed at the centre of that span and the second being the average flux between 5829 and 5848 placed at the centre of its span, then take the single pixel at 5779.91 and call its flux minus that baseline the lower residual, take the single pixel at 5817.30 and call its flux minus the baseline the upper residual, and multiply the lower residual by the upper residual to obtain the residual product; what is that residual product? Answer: 1.3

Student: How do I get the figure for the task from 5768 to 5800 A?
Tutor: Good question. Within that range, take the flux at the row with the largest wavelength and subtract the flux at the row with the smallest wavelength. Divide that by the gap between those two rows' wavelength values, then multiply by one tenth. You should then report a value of -0.0032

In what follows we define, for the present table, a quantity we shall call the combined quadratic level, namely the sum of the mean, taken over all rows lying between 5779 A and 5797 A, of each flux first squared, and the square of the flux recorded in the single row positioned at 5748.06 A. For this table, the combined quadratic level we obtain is 1978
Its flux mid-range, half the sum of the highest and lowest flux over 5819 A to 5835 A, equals 33.7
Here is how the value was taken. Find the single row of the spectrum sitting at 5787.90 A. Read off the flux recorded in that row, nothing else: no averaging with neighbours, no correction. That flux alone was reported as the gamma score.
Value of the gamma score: 30.59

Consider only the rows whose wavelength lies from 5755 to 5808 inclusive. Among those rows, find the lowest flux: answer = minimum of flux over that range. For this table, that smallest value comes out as 30.09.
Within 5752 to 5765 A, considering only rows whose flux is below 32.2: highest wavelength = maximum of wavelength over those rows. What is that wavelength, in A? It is 5753.35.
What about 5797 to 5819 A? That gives 5801.24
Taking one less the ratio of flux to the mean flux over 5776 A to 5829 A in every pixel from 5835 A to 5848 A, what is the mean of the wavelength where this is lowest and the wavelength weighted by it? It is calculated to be 5842.7 A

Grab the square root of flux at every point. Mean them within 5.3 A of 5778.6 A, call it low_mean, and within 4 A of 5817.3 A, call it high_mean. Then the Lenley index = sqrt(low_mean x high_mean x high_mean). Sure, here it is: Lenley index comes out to 13.5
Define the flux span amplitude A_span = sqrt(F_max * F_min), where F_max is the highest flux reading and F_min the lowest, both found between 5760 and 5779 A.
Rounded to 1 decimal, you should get 32.4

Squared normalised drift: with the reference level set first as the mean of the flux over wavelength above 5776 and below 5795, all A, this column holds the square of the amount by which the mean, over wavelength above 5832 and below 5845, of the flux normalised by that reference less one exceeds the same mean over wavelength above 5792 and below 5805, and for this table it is 0.0024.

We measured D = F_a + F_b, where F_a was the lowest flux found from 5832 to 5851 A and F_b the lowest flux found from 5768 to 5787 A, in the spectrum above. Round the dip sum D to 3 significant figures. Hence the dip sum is 62.3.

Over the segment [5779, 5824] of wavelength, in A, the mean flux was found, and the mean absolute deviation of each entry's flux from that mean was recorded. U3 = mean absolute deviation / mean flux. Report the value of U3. 0.0254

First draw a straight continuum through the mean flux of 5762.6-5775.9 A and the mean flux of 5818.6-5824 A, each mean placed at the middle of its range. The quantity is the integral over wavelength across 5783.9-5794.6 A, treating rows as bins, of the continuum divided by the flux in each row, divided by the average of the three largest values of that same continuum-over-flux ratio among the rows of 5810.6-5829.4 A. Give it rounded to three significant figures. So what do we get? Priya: 11.1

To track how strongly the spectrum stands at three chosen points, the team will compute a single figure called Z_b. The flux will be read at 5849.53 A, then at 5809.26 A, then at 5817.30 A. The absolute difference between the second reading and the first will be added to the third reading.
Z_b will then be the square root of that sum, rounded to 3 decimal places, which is 5.760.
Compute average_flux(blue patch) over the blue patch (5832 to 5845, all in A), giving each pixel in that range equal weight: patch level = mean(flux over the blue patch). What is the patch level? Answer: 33.7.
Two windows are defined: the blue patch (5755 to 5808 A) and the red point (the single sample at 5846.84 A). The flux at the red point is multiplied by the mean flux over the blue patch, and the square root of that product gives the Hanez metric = 32.6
